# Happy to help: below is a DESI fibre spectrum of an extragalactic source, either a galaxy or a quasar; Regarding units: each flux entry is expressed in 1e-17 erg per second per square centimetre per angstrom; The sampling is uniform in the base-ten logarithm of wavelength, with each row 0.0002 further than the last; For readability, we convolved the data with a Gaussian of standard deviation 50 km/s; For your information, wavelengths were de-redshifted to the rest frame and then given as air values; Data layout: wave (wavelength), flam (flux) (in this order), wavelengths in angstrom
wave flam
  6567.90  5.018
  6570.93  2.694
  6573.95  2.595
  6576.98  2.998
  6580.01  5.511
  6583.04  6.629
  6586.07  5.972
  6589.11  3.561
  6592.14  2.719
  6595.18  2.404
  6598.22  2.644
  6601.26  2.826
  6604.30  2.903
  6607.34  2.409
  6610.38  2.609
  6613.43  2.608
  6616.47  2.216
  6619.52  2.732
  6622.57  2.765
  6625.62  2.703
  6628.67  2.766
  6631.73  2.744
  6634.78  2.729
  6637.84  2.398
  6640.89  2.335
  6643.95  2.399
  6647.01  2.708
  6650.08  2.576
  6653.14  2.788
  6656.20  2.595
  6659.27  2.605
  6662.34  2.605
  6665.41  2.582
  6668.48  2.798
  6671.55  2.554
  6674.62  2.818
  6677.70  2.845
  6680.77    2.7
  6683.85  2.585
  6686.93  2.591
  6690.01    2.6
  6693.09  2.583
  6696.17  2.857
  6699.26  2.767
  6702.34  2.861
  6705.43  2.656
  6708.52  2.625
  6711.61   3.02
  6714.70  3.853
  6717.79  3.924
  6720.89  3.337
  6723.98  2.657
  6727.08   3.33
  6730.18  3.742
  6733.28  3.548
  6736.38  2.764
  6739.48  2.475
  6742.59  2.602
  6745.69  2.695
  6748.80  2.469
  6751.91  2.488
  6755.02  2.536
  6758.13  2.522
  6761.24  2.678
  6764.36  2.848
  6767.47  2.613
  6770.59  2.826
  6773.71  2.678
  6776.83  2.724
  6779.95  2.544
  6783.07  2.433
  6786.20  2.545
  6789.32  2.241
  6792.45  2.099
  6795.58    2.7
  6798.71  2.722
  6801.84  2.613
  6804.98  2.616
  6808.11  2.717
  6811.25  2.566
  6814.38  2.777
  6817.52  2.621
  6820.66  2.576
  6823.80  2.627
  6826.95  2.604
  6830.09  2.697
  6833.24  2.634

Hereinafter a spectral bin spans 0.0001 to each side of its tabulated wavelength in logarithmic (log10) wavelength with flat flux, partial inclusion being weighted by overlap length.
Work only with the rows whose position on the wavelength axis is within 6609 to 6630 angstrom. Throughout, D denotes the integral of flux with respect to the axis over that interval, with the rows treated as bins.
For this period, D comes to 55.2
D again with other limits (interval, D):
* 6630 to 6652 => 56.3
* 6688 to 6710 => 59.5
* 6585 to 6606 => 67.7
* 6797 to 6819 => 58.6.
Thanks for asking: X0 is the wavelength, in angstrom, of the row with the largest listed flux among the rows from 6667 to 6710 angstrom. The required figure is 6702.34 angstrom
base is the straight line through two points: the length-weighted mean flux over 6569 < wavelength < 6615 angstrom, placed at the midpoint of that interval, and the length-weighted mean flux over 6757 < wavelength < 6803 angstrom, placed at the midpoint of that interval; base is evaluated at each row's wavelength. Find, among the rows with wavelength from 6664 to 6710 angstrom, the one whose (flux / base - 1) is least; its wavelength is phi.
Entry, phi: 6671.55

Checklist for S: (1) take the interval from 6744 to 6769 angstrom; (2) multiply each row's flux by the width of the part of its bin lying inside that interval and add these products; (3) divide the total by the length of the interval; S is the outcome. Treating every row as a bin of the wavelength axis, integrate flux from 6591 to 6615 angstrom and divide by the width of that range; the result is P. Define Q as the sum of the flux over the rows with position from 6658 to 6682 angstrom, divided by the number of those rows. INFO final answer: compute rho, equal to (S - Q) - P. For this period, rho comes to -2.7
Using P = 2.64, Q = 2.69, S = 2.607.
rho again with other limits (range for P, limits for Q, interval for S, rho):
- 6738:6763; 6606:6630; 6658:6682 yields -2.5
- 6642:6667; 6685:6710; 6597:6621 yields -2.7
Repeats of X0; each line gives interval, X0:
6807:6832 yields 6814.38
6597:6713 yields 6711.61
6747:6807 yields 6764.36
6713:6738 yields 6717.79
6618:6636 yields 6628.67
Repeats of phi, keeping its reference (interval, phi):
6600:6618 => 6616.47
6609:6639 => 6616.47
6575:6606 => 6595.18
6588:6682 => 6616.47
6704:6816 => 6792.45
